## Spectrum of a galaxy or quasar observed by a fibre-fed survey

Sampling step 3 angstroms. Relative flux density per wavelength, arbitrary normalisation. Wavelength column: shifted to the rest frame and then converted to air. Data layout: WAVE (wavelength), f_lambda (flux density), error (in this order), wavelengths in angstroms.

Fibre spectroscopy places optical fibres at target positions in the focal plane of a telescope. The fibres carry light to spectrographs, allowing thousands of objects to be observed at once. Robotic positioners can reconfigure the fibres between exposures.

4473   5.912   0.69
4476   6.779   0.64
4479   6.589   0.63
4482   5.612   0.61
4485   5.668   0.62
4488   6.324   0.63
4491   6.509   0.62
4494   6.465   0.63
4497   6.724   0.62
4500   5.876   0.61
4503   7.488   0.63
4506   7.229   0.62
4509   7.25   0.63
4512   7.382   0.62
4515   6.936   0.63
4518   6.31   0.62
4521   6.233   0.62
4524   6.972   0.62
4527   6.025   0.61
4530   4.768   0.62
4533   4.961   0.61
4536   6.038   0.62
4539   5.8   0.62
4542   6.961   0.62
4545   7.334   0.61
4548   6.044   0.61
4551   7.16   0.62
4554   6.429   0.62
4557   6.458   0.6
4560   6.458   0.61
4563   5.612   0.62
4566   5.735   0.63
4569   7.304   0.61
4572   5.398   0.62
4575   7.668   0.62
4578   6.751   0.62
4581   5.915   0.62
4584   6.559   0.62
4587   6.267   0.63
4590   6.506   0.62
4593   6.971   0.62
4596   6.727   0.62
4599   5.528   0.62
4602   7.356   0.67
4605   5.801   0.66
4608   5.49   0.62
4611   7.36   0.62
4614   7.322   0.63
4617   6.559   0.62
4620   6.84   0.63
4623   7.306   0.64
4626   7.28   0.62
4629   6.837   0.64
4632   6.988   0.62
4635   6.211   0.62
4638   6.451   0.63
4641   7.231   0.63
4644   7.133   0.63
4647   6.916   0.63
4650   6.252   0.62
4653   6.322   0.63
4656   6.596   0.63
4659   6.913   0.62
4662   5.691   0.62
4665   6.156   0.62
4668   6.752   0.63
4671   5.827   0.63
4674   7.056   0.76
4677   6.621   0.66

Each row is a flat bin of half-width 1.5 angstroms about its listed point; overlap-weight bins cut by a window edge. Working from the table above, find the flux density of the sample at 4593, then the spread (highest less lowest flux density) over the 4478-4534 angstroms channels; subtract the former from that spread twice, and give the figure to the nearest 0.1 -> -11.2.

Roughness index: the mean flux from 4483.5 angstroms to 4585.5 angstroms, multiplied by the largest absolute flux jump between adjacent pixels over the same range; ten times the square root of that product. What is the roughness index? 38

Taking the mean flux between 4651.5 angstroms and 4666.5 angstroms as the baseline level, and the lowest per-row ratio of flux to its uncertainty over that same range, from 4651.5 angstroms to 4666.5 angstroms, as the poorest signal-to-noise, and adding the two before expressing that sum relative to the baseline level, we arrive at 2.45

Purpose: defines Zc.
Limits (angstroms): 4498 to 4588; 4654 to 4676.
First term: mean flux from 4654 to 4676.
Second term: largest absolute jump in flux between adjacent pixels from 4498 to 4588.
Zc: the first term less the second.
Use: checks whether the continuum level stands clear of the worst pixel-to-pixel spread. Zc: 4.2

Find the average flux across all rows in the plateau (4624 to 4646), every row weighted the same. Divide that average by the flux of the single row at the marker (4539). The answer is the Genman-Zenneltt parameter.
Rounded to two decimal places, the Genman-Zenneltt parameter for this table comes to 1.19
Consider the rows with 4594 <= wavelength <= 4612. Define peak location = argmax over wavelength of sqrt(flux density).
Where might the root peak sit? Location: 4611 angstroms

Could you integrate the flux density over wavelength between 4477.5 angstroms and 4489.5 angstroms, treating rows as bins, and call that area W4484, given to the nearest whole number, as 73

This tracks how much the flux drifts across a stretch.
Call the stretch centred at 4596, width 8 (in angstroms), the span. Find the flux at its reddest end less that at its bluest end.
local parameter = -1.4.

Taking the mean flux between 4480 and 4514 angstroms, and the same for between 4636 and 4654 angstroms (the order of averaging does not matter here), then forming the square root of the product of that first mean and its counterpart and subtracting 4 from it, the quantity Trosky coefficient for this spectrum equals 2.66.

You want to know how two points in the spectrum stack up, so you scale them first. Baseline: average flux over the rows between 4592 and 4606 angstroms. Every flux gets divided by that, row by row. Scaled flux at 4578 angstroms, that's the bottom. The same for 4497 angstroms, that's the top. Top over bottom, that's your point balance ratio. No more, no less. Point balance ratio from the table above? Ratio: 1.00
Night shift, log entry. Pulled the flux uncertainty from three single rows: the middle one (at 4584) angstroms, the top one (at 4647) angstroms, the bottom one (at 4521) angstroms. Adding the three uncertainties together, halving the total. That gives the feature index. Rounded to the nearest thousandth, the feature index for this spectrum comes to 0.935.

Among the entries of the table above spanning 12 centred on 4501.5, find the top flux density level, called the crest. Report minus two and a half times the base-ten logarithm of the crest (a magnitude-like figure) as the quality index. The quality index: -2.19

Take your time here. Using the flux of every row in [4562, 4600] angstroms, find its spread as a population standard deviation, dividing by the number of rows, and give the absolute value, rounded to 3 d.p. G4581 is 0.685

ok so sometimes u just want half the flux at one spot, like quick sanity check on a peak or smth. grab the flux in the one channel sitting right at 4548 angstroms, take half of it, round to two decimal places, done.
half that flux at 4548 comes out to 3.02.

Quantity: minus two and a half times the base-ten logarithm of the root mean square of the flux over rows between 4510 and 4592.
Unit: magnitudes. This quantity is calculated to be -2.02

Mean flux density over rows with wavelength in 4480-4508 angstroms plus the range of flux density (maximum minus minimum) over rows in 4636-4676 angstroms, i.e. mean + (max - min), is 8.0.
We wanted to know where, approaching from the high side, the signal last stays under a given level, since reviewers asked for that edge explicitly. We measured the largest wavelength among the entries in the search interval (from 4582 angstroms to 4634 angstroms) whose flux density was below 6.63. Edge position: 4617 angstroms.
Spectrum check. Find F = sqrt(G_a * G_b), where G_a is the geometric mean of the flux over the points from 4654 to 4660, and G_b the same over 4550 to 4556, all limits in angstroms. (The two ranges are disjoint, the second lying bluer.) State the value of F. 6.77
